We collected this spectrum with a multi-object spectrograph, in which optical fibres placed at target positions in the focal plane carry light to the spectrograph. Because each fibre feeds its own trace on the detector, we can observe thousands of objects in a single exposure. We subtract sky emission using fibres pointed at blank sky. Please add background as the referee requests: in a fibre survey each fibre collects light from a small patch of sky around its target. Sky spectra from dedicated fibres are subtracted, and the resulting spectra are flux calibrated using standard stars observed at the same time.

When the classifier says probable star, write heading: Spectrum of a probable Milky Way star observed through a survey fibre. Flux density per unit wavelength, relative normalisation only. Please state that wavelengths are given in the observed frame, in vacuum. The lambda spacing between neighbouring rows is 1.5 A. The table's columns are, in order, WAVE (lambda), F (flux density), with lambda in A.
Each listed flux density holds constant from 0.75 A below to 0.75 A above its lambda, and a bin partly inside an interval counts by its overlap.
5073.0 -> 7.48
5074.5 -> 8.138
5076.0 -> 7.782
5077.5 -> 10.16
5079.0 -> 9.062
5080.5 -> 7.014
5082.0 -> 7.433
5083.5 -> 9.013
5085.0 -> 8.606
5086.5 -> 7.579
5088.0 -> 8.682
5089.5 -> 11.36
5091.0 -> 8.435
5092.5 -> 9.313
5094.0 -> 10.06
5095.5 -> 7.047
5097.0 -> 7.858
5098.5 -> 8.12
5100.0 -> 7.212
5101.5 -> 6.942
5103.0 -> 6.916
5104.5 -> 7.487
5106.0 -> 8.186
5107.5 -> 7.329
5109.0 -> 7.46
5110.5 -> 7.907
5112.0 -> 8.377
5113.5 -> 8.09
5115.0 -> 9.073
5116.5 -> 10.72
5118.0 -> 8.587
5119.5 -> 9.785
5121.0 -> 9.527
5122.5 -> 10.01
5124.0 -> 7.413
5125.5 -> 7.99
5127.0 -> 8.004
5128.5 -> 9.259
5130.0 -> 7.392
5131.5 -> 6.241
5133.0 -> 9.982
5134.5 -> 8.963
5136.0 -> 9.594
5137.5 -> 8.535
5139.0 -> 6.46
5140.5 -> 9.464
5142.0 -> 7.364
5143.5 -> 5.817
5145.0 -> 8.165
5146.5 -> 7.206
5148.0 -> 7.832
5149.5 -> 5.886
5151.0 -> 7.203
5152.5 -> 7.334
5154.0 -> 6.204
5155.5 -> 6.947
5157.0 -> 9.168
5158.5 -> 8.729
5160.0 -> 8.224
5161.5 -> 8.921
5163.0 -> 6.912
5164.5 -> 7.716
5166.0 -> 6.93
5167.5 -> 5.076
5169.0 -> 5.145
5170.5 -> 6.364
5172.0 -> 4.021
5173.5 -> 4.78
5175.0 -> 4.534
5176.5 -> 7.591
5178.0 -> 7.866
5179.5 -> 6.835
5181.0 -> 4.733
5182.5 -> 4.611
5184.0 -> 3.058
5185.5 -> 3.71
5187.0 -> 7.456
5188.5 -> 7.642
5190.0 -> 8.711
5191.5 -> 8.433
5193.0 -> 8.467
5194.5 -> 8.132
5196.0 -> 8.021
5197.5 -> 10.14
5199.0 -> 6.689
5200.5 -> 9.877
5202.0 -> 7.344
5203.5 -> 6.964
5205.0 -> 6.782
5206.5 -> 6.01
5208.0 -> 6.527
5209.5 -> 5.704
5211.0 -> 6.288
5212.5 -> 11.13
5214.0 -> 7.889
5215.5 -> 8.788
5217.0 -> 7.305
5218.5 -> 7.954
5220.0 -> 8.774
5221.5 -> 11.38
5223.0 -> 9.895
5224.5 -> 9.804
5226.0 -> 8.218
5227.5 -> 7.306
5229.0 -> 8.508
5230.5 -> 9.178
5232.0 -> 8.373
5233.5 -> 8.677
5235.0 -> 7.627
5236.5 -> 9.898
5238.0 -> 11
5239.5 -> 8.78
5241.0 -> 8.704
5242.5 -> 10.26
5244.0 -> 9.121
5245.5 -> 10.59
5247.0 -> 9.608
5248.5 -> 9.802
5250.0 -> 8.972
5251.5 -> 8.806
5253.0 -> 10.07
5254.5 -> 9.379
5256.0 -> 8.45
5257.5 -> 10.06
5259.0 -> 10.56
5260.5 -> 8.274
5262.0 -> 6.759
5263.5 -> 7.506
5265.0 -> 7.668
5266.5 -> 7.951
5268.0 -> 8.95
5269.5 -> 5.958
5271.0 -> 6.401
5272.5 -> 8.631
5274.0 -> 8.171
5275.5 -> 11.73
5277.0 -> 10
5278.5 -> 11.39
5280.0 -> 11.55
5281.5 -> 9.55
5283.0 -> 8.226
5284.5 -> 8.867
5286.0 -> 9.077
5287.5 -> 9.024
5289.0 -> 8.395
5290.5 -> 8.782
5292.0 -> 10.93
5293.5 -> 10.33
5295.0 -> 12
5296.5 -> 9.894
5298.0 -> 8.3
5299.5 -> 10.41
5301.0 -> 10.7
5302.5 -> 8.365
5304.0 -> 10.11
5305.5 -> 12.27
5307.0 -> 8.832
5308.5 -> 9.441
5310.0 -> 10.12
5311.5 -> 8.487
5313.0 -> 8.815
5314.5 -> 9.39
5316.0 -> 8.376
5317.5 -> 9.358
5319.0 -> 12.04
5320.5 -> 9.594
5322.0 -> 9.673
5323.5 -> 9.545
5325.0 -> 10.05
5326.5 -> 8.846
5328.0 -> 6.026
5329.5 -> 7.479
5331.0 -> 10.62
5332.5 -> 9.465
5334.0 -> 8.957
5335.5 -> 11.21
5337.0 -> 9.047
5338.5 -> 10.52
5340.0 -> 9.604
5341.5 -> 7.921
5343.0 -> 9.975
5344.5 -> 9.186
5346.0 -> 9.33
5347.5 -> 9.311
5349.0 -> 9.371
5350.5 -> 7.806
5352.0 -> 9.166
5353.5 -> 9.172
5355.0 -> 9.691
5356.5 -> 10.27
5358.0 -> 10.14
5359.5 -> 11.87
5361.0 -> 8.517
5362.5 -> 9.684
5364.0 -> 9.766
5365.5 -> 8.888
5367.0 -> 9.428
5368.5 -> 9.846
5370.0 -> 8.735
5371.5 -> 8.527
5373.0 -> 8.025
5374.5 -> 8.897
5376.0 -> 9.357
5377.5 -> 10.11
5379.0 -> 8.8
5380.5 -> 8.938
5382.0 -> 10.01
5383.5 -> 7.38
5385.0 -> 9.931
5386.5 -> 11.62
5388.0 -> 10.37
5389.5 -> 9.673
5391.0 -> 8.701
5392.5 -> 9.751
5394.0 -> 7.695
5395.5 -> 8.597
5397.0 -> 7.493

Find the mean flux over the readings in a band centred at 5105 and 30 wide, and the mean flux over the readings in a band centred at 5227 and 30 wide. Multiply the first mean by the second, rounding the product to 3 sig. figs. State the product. 73.9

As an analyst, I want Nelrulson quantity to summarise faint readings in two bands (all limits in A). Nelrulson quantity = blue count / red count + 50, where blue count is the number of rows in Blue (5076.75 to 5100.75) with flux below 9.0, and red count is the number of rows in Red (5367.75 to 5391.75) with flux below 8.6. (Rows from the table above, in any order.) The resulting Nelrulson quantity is 53.3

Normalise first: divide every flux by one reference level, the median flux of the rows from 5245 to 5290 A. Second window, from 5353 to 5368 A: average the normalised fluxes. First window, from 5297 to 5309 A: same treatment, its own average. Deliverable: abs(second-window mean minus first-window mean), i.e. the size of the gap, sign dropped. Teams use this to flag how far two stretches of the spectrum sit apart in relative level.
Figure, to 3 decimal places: 0.007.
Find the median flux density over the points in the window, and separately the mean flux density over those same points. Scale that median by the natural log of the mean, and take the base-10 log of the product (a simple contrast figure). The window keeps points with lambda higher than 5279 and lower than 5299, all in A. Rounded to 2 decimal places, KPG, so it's 1.31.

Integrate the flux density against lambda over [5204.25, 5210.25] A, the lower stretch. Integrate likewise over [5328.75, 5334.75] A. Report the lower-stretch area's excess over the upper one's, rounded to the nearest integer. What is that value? -17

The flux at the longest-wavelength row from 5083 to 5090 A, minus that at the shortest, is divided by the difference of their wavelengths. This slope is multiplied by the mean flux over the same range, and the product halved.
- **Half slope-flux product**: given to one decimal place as 1.8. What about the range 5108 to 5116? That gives 1.1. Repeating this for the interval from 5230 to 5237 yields 0.5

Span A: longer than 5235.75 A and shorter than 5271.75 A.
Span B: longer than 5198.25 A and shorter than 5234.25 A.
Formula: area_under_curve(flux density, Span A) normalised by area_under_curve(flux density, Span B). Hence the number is 1.09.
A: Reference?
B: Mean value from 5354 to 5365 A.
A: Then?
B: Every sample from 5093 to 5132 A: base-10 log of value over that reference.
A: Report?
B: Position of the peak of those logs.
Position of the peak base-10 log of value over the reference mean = 5116.5 A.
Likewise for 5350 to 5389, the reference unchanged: 5359.5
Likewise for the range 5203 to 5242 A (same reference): 5221.5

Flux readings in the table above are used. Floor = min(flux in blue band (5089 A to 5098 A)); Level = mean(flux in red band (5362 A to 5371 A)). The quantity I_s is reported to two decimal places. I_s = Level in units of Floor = 1.33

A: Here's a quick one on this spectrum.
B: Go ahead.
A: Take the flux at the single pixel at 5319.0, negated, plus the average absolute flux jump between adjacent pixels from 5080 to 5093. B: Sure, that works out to -11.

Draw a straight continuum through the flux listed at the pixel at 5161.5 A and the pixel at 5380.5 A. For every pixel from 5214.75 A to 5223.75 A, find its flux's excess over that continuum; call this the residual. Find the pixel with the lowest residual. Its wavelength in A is 5217.0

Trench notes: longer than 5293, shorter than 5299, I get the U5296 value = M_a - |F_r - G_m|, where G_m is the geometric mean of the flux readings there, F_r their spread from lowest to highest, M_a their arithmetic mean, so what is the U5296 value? 3.79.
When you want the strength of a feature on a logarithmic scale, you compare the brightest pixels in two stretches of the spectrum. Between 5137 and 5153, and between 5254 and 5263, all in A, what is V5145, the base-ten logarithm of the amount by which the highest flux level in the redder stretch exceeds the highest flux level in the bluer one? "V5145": 0.0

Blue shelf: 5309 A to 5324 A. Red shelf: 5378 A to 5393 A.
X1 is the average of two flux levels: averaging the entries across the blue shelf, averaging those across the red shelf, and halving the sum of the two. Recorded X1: 9.53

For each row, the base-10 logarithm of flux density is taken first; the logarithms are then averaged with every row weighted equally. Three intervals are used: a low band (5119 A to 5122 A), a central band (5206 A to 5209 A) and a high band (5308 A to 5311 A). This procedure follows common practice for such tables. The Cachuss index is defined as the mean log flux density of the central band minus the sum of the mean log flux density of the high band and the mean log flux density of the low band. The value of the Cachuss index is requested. -1.18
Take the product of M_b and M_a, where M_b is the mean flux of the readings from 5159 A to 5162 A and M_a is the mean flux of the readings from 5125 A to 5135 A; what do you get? 71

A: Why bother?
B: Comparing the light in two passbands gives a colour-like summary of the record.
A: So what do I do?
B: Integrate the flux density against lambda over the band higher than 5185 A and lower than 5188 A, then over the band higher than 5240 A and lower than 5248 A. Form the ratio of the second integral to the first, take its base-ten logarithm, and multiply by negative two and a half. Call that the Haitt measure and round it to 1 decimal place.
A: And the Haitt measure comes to -1.6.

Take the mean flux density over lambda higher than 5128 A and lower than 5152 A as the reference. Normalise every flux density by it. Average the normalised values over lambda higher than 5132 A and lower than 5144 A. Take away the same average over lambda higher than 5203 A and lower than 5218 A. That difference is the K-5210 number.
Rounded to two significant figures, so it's 0.12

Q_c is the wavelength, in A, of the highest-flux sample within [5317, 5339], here 5319.0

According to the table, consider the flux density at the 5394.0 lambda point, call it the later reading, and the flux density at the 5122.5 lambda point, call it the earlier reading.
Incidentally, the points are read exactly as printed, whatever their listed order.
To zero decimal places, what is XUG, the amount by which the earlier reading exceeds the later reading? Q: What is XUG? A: 2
